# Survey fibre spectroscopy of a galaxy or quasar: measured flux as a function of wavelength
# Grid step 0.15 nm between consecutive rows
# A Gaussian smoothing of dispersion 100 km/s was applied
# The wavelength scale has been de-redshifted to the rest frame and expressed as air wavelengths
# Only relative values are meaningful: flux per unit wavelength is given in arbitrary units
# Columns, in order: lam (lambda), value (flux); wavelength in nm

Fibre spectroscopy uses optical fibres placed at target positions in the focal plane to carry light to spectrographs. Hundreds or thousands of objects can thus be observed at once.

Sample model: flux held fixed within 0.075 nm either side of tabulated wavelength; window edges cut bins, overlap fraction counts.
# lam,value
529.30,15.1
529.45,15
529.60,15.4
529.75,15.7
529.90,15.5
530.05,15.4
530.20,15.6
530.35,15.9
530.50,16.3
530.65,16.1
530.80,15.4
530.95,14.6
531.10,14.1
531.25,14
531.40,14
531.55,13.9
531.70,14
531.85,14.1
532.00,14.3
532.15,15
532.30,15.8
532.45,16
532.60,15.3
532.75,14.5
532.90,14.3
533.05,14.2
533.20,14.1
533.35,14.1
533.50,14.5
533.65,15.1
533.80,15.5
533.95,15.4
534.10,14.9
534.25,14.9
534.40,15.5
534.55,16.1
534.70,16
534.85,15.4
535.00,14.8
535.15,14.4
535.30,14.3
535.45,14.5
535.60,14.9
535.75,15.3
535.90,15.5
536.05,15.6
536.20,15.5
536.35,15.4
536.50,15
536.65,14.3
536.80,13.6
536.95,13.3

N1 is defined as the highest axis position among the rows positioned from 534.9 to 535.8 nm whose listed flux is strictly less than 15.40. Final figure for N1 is 535.75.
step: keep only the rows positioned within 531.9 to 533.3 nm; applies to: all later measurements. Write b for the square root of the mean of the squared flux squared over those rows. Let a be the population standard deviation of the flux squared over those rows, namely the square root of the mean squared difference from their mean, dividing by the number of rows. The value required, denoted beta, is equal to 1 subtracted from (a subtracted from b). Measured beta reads 200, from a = 20.4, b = 221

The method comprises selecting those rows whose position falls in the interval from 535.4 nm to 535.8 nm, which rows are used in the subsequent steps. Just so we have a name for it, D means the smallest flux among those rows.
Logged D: 14.5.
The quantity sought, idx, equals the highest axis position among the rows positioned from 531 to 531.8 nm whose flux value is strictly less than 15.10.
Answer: 531.70 nm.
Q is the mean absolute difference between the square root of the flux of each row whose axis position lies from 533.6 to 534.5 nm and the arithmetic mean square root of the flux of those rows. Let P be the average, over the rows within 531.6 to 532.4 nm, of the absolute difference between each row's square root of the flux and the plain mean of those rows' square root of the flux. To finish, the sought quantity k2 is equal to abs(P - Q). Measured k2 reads 0.047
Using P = 0.079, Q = 0.032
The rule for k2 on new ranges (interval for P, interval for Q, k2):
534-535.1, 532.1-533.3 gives 0.026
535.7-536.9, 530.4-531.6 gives 0.039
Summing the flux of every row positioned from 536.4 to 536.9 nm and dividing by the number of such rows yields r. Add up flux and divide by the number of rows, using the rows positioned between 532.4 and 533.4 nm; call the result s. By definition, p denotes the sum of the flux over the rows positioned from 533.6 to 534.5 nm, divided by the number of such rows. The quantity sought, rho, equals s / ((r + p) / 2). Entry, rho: 0.99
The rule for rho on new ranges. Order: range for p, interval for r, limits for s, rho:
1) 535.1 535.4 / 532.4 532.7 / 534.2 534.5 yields 1.01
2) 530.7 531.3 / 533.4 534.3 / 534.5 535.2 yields 1.04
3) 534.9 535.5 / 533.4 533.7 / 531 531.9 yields 0.96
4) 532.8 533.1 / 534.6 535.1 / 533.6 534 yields 1.03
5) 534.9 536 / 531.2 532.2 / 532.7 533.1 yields 0.99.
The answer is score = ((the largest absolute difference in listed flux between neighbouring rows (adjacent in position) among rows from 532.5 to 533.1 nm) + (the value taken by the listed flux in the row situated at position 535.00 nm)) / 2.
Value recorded 7.8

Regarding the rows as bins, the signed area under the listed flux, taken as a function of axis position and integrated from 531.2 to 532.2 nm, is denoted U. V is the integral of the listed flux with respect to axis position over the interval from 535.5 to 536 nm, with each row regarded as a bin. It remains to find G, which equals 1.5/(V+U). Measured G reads 0.069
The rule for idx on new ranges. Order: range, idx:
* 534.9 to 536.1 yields 535.60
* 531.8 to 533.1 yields 533.05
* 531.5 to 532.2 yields 532.15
